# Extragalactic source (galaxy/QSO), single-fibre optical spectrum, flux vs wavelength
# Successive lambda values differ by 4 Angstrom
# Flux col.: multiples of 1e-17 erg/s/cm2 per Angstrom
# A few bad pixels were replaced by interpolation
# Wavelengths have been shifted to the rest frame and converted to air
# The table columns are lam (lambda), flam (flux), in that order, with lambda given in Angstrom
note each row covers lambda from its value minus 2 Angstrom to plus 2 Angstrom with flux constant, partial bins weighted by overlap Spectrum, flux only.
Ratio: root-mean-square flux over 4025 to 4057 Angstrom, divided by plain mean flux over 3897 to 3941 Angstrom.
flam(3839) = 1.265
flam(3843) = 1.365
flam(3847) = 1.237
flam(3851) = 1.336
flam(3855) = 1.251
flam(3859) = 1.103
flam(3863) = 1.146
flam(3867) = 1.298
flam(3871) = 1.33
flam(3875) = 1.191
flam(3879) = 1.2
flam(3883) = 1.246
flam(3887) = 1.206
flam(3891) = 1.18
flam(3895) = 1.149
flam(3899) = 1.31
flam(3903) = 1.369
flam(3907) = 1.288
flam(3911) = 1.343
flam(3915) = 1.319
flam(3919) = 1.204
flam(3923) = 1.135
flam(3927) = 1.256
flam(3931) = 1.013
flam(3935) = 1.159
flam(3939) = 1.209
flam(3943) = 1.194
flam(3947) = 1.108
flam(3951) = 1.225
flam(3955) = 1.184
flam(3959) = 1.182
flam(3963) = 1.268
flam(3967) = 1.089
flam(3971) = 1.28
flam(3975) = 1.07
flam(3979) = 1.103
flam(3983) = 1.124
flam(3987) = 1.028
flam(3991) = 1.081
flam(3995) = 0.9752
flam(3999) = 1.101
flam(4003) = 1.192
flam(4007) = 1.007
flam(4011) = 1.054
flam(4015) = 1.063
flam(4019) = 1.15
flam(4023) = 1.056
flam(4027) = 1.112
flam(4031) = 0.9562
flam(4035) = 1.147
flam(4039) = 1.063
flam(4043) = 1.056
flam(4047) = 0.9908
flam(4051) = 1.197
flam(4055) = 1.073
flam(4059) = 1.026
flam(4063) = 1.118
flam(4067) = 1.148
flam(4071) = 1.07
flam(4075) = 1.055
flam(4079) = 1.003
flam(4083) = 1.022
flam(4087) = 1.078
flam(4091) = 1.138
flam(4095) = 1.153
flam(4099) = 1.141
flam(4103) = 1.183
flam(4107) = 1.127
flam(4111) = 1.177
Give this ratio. 0.871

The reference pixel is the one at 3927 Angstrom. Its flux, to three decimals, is 1.256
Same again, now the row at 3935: 1.159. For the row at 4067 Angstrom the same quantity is 1.148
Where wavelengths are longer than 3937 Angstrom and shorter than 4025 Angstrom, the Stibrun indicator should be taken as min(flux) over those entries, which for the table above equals 0.9752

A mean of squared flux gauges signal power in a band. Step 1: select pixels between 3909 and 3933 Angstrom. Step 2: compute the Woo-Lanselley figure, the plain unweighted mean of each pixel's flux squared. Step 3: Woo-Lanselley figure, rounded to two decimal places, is 1.48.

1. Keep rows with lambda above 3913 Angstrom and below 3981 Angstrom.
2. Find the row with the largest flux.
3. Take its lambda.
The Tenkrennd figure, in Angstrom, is 3915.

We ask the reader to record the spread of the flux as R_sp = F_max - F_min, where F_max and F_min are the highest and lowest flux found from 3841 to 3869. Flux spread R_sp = 0.262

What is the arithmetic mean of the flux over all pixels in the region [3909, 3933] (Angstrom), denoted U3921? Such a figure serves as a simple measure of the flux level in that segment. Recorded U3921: 1.21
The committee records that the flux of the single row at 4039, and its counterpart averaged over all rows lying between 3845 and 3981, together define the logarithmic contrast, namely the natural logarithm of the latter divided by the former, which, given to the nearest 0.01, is 0.13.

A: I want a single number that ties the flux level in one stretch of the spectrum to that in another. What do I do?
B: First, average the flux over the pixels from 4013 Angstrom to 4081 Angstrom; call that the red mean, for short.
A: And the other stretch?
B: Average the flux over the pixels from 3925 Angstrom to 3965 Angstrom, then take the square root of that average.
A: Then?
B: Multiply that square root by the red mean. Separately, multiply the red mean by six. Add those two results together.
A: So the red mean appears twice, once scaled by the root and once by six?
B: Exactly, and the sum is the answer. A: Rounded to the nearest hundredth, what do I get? 7.62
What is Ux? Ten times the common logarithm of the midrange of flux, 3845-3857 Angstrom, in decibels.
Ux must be 1.1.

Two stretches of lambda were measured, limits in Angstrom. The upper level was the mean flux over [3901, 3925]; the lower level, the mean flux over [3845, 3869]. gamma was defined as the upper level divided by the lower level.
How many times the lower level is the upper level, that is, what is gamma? 1.04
